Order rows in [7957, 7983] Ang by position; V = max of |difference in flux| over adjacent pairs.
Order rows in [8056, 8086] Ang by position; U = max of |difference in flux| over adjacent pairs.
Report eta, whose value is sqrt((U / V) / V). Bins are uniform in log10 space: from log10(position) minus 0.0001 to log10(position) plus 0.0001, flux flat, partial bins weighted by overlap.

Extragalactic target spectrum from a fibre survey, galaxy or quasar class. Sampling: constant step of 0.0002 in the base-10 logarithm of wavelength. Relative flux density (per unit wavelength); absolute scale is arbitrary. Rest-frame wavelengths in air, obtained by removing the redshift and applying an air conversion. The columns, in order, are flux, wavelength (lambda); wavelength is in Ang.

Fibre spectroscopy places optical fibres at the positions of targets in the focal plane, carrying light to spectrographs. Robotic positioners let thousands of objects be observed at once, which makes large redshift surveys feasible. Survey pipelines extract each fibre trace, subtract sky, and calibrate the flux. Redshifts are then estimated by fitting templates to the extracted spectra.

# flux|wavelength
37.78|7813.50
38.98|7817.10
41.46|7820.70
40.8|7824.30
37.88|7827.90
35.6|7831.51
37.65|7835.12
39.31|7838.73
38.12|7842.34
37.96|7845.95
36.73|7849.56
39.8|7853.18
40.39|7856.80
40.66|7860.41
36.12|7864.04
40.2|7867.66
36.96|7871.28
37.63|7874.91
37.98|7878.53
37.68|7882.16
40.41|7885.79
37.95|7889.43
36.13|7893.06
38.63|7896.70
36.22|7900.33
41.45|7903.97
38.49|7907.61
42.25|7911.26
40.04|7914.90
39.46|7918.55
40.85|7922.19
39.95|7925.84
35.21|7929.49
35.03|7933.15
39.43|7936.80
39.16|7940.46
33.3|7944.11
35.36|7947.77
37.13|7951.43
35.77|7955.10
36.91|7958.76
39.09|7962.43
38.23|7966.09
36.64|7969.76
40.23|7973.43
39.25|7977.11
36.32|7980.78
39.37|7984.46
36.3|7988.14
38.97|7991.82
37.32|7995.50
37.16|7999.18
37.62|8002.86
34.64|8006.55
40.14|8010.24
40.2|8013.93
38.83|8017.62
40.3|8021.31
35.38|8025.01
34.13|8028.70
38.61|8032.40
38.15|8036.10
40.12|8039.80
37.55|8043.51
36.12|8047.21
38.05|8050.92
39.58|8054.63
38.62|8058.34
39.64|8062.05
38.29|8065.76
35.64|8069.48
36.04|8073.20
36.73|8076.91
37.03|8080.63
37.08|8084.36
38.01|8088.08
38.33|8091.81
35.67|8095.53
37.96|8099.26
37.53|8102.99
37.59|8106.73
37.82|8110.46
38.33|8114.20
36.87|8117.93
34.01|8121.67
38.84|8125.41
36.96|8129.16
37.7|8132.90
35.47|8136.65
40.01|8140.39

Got 0.45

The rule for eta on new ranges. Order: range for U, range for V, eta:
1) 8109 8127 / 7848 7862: 0.72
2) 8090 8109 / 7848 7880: 0.36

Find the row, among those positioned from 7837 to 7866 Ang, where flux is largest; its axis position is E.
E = 7860.41 Ang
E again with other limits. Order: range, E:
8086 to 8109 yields 8091.81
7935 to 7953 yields 7936.80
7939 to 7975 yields 7973.43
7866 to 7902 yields 7885.79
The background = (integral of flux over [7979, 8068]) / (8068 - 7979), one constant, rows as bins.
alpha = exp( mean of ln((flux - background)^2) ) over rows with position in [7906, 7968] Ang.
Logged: 2.6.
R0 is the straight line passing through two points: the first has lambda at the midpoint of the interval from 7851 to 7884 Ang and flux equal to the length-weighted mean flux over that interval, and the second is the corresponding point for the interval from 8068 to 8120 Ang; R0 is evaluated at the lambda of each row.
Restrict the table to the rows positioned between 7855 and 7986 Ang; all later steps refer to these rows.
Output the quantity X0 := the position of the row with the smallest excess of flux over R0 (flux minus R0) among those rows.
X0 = 7944.11 Ang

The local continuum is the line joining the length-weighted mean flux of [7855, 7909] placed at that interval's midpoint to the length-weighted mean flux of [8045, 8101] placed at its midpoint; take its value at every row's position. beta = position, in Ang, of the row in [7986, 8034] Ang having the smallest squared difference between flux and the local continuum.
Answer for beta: 8002.86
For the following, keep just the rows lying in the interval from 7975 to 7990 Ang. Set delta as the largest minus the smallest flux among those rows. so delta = 3.1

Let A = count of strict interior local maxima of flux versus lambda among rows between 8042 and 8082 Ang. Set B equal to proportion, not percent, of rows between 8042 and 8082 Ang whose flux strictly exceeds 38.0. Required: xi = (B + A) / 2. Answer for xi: 1.2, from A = 2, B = 0.45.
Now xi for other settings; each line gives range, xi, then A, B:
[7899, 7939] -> 1.9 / 3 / 0.73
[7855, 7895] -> 2.2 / 4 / 0.36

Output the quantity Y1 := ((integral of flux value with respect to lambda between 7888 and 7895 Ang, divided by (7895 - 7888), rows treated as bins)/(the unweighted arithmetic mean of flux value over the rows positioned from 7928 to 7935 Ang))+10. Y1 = 11.1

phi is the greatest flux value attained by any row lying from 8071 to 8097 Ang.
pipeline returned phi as 38.33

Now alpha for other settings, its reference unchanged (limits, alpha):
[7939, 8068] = 1.3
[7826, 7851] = 0.1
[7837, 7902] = 0.3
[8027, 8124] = 0.4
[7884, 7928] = 1.5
